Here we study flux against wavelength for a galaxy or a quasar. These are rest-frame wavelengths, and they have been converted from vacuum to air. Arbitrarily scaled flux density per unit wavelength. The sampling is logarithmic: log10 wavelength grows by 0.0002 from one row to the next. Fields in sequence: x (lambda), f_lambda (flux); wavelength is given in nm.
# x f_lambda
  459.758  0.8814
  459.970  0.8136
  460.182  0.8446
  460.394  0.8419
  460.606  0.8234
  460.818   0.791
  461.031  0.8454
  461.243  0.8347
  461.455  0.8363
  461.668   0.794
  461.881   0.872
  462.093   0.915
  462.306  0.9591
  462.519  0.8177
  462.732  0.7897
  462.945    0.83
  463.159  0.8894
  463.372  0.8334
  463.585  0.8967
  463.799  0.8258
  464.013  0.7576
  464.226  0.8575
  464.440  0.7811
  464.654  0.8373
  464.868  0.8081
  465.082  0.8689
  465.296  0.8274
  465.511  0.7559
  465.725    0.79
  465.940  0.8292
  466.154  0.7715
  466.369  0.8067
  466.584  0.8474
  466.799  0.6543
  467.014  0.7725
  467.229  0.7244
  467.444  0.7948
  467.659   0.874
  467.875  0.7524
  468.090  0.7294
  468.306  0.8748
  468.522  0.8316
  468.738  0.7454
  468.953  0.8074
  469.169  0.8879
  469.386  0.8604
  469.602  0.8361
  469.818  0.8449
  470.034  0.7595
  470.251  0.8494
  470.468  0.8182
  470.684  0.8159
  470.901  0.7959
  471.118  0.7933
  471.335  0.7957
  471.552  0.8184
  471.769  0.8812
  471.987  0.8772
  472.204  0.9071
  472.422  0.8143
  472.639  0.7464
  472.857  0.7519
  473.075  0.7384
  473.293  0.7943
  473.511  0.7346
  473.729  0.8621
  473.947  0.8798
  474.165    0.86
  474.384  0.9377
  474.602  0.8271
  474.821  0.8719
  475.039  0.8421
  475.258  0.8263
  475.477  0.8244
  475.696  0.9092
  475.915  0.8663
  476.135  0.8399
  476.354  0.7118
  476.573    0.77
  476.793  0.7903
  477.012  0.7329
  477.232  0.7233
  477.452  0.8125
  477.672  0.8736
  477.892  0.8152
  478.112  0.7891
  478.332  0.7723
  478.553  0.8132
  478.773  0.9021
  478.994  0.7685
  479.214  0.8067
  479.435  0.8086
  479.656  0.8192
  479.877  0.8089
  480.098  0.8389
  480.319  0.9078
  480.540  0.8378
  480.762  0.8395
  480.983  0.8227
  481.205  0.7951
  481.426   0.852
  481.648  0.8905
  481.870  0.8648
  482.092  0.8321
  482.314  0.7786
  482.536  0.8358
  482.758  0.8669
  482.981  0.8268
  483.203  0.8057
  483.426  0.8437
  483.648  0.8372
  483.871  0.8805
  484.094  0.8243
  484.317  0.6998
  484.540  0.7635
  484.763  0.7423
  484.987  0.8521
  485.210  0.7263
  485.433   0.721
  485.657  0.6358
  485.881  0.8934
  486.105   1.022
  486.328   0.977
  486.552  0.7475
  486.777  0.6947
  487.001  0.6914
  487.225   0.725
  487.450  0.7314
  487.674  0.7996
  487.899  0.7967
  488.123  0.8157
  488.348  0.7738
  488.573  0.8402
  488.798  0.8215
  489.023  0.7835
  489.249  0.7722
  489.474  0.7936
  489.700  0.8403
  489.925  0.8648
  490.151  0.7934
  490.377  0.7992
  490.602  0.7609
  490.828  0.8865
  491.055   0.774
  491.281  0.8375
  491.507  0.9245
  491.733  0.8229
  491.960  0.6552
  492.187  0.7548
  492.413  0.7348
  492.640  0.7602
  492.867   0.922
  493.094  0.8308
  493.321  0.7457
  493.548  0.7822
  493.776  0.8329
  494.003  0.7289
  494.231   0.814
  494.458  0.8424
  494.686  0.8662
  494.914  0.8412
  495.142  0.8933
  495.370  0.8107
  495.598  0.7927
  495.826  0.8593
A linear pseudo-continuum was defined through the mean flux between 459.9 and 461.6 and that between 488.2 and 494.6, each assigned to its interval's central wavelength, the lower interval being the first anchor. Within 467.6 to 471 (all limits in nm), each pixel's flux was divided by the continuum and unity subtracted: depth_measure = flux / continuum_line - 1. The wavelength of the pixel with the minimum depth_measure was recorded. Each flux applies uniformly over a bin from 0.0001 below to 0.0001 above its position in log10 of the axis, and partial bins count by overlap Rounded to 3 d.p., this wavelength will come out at 468.090 nm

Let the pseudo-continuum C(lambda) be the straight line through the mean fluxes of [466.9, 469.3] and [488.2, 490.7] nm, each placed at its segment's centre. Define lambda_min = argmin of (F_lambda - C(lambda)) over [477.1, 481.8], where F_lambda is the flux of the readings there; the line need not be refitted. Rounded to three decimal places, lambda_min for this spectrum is 477.232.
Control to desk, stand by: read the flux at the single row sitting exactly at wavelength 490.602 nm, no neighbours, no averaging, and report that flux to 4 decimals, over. 0.7609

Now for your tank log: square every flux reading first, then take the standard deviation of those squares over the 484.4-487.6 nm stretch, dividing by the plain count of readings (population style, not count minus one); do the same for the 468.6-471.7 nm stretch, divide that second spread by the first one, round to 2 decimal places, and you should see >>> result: 0.33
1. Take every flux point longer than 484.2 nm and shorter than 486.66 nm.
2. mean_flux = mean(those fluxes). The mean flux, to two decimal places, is 0.80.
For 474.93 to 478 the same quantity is 0.81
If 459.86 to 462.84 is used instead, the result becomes 0.84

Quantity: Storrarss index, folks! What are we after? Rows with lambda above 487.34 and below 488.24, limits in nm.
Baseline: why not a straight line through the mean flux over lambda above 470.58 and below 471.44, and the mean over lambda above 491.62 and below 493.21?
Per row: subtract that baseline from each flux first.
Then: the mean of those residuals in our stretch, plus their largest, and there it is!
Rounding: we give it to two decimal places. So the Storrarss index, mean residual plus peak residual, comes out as 0.03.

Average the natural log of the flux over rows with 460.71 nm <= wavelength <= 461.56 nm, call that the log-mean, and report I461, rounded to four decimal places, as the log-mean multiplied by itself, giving 0.0363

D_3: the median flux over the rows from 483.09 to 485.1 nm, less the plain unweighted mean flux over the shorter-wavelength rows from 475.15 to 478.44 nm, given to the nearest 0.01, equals 0.02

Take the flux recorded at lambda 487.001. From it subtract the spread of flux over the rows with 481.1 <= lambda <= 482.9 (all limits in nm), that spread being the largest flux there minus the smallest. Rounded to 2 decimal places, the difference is 0.58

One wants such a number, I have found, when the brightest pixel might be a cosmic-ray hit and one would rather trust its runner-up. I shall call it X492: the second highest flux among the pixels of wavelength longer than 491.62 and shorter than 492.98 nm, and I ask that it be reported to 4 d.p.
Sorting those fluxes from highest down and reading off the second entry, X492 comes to 0.8229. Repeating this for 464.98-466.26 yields 0.8292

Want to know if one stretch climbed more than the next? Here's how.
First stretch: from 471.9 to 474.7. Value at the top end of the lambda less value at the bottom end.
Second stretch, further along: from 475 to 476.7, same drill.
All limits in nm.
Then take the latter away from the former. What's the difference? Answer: 0.022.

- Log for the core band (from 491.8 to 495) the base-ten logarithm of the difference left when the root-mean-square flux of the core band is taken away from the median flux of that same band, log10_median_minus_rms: -2.8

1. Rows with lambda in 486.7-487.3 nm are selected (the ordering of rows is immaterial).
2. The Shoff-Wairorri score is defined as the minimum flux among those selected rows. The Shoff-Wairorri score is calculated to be 0.6914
